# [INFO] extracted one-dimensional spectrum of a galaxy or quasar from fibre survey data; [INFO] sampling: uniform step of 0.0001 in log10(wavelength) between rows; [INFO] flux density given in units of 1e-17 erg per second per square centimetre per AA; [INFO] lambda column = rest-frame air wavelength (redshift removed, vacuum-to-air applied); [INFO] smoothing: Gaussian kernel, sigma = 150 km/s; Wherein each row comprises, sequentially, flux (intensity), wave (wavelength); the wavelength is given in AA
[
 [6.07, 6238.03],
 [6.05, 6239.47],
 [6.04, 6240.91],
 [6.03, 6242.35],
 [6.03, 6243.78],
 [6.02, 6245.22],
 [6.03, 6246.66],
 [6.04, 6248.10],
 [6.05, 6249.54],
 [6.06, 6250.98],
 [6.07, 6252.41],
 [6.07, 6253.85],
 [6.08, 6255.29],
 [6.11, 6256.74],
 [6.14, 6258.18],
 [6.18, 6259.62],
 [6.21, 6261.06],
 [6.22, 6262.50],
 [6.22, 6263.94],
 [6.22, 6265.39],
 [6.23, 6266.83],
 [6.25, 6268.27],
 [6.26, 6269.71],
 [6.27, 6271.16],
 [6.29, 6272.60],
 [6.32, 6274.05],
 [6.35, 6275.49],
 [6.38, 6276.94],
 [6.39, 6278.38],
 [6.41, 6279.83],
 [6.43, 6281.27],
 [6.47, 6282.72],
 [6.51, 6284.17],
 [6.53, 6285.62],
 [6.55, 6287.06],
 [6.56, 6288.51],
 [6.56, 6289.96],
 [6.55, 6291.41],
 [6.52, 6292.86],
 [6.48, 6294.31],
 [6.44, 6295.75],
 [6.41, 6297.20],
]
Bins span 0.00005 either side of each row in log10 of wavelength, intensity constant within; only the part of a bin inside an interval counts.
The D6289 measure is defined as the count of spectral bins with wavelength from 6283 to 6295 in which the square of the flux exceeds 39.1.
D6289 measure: 8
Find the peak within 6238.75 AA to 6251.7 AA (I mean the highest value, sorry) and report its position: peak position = 6250.98 AA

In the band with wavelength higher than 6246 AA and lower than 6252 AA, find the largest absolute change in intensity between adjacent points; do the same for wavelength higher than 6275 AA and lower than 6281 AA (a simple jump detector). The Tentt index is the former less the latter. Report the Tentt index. -0.020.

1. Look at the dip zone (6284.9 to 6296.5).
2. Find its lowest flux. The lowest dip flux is 6.44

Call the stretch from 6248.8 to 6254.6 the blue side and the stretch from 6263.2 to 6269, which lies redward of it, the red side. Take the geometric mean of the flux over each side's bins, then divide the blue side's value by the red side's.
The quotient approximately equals 0.973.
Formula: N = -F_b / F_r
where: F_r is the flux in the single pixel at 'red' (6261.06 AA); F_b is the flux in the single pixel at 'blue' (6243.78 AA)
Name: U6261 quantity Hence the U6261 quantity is -0.971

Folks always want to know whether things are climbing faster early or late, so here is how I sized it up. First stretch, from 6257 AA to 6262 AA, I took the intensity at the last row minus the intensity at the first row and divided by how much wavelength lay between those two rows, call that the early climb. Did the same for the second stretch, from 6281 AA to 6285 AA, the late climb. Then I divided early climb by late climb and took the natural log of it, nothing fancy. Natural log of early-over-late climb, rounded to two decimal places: -0.13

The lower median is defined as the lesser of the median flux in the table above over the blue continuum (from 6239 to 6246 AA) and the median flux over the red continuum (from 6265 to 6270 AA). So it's 6.03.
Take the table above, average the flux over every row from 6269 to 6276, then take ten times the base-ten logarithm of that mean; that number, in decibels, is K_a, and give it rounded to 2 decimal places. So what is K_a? 7.99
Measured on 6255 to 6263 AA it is 7.89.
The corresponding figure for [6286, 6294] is 8.16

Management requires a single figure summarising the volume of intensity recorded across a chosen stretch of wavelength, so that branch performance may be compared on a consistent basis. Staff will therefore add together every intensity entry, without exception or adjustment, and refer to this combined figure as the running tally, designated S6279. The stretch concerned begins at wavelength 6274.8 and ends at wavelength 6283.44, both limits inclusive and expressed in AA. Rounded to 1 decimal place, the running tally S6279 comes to 38.4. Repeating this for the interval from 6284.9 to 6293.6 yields 39.3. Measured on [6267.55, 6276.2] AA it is 37.7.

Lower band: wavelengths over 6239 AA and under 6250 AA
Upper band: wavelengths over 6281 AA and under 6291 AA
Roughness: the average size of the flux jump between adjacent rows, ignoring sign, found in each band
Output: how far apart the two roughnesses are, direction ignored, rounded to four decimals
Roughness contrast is 0.0131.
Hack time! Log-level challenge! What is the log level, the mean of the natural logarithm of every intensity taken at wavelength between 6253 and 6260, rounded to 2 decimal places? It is 1.81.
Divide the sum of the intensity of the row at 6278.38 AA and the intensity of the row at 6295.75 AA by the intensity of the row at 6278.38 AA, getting 2.01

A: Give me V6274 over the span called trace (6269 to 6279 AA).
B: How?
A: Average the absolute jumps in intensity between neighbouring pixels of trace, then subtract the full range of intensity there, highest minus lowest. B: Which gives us -0.11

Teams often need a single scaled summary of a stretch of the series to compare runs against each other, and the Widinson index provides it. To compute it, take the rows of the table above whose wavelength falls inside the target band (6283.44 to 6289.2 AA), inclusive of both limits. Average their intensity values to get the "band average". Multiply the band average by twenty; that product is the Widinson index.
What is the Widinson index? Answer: 131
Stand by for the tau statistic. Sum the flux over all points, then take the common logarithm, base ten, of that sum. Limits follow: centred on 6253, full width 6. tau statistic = 1.4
